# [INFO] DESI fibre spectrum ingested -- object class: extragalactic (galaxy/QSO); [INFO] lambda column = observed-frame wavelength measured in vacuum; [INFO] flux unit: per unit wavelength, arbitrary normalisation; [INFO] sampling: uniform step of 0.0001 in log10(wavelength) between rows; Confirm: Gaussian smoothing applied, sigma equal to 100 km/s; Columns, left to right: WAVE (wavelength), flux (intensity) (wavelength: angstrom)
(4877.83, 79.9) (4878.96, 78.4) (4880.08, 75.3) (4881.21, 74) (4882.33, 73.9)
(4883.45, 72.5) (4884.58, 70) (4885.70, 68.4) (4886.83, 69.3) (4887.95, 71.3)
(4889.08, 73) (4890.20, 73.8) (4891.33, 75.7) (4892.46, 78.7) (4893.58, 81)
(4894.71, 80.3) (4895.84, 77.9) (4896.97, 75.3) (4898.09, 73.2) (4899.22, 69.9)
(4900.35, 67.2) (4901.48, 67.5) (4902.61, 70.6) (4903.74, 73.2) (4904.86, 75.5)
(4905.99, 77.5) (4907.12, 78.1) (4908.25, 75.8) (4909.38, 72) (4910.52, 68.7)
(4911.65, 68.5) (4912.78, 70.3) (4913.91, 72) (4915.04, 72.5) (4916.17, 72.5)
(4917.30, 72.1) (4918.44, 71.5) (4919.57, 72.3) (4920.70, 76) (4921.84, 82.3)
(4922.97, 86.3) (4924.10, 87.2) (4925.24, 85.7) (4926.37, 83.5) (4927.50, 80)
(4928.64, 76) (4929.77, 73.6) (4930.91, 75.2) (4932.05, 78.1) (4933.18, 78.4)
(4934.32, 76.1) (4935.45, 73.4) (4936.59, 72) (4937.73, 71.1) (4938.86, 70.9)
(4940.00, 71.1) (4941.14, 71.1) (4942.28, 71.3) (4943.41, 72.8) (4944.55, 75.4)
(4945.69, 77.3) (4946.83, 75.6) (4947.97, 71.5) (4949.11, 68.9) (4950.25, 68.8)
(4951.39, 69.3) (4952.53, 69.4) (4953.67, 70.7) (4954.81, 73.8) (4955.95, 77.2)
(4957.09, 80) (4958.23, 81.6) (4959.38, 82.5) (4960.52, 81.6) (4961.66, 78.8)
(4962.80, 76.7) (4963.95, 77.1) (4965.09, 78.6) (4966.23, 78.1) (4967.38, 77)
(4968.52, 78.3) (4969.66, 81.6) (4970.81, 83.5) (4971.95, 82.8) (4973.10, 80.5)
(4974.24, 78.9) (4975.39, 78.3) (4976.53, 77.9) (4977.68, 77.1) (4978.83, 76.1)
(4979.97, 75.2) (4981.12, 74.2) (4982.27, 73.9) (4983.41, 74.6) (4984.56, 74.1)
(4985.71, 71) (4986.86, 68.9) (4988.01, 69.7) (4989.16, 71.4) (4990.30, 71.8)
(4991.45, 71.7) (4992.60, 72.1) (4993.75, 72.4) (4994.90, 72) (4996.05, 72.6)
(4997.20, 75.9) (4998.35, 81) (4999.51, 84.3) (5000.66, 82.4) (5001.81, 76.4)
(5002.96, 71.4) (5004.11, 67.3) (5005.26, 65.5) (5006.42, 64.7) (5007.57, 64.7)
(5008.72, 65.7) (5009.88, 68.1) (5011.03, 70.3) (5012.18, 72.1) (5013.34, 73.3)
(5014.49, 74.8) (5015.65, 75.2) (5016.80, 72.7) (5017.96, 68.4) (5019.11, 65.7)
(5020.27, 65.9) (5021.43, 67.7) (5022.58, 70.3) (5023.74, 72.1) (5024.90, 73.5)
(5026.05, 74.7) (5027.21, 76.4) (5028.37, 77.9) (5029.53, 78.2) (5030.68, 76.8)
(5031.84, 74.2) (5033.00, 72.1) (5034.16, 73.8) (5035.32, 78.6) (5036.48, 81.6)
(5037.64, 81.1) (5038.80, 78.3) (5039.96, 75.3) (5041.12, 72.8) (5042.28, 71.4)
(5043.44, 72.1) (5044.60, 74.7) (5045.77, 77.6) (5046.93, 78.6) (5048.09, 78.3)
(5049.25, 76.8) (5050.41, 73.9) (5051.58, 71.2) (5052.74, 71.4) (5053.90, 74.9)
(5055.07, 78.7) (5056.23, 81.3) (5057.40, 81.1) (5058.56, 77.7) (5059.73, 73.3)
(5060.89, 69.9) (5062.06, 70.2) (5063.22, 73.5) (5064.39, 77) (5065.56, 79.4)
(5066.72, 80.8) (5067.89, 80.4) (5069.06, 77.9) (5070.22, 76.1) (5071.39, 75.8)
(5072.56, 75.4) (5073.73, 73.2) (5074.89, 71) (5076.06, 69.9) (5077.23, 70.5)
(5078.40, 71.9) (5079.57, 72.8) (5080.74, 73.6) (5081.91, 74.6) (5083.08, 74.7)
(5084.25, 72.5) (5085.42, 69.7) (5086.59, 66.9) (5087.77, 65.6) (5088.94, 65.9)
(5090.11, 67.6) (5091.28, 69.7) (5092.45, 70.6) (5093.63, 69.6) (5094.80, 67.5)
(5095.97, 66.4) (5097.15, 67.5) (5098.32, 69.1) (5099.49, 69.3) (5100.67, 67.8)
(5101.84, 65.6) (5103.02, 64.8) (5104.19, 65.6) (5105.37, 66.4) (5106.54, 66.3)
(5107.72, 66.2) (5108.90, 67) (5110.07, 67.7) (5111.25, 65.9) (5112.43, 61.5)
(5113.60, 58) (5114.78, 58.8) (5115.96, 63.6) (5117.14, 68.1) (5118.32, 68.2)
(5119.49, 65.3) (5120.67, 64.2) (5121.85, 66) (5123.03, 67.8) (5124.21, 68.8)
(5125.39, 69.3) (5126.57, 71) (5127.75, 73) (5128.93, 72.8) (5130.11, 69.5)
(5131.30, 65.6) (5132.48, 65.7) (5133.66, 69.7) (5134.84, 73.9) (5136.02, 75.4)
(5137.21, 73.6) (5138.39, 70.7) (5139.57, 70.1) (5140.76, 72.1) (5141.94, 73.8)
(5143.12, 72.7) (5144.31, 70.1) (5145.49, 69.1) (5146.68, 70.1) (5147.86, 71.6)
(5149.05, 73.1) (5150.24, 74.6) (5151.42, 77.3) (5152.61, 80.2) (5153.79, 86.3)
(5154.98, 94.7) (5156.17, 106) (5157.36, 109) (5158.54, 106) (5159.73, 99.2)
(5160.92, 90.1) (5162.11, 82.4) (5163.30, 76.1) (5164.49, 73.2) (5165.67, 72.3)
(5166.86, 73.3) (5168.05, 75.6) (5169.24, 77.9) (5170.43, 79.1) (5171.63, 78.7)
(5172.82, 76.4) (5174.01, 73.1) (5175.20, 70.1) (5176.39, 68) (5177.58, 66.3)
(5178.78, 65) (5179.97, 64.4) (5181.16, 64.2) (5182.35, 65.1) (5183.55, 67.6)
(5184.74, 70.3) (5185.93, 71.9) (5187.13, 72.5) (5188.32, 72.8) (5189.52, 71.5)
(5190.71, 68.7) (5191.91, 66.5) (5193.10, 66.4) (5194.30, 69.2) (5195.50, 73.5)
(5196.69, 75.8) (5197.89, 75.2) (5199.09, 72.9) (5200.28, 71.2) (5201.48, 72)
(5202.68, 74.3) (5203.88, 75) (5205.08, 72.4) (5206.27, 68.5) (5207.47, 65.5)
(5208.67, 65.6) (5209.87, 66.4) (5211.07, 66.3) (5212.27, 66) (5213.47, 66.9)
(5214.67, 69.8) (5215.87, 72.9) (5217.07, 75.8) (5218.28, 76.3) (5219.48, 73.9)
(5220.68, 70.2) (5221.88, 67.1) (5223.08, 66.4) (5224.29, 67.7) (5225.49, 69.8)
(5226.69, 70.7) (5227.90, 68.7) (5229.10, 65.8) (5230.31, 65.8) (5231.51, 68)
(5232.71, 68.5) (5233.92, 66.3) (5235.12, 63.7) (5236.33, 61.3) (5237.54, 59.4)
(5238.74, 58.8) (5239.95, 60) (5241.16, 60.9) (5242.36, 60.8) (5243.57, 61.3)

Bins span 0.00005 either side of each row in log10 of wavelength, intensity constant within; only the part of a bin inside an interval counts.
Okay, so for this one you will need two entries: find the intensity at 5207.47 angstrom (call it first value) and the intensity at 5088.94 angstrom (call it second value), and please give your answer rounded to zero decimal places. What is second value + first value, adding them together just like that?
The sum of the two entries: 131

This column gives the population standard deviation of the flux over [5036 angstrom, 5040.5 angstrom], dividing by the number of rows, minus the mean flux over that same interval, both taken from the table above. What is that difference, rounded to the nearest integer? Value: -77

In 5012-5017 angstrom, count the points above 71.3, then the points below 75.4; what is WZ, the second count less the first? 0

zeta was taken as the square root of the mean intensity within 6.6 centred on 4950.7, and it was 8.35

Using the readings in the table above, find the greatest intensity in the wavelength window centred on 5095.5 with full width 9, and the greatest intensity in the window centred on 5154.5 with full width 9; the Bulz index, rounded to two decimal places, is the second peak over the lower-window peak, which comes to 1.54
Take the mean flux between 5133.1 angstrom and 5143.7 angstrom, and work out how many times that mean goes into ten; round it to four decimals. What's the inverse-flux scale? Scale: 0.1380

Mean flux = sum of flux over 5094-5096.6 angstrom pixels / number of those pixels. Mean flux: 67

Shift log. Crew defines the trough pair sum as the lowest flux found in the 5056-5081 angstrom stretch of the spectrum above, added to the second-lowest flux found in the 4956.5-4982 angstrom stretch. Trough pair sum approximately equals 145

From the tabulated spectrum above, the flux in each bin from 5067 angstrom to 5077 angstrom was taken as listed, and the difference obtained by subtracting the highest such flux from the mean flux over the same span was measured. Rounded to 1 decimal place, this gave -5.4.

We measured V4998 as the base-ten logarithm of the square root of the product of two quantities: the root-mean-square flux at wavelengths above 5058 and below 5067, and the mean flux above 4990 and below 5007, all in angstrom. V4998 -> 1.87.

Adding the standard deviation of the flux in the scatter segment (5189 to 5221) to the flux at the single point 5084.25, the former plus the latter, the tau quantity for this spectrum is 76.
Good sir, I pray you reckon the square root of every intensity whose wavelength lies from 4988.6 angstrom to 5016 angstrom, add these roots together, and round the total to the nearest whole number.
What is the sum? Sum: 204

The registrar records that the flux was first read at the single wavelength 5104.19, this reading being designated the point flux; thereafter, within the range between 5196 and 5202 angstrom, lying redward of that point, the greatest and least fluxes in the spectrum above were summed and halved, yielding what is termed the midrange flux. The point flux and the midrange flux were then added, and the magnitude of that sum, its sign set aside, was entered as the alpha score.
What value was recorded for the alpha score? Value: 139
